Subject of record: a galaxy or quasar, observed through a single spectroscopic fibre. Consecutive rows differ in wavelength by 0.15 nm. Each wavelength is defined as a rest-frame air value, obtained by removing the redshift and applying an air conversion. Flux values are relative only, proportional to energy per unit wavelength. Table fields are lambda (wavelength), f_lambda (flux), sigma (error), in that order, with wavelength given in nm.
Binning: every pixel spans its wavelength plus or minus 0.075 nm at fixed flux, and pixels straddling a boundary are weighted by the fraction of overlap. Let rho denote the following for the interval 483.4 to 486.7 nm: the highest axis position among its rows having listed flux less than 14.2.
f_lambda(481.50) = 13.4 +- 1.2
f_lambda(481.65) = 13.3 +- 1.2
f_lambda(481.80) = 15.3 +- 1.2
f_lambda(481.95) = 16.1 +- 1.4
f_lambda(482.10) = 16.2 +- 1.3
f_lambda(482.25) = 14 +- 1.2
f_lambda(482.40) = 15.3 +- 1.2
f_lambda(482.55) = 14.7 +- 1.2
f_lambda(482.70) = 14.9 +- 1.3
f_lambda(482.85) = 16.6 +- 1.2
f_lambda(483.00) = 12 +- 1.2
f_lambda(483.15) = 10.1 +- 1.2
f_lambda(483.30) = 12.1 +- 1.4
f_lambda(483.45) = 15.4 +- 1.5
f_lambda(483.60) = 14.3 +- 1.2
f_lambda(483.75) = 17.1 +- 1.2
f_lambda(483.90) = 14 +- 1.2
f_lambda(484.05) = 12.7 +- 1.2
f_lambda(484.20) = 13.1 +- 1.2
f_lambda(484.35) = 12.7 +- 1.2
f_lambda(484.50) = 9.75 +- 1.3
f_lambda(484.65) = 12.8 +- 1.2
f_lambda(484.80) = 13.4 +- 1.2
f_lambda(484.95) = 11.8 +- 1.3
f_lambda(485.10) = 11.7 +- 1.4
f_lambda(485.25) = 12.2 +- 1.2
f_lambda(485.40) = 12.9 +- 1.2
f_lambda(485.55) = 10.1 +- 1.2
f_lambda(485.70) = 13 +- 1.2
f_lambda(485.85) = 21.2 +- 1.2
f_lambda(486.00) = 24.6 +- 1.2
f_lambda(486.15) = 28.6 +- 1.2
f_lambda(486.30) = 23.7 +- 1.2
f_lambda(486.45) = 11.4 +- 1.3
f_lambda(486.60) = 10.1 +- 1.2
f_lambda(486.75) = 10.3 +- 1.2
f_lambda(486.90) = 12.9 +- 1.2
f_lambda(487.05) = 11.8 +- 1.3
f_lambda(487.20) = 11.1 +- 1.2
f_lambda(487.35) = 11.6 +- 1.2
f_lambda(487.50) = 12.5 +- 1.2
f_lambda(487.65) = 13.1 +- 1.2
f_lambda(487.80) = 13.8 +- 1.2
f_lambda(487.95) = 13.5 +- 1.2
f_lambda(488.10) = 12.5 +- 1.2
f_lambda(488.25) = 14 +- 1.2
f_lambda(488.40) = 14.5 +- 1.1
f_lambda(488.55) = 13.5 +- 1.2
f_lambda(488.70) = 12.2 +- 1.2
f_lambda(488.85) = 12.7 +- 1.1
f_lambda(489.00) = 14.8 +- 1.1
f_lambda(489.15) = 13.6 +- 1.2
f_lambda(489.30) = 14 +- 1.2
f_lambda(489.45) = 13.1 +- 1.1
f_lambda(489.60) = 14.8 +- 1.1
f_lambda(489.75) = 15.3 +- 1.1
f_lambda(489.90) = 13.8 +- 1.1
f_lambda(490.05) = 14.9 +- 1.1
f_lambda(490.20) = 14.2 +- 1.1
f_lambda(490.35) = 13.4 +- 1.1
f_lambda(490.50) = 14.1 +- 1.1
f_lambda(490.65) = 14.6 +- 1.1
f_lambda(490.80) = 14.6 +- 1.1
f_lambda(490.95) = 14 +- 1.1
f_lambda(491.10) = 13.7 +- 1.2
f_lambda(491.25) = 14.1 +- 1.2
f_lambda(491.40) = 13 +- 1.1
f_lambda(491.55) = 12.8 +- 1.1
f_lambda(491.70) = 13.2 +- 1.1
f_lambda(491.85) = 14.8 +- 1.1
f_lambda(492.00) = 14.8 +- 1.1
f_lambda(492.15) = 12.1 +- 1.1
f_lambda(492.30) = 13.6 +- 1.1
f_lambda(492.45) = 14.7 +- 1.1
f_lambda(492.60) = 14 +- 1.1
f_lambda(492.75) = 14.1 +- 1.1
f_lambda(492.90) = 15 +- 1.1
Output 486.60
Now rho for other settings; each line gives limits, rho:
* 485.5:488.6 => 488.55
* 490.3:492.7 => 492.60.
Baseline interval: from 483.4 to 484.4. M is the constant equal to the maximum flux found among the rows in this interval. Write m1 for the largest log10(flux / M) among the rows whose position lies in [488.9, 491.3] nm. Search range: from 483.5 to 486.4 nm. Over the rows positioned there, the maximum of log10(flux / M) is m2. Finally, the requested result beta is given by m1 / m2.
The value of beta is -0.2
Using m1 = -0.05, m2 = 0.22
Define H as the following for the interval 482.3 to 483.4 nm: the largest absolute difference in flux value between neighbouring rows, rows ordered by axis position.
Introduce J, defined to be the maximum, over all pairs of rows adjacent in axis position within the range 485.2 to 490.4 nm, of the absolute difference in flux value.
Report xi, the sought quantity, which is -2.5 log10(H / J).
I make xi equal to 1.1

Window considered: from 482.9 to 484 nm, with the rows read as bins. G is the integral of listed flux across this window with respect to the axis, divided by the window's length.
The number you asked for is 13.6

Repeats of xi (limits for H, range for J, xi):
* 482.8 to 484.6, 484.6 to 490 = 1.1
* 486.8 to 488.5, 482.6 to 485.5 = 1.2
